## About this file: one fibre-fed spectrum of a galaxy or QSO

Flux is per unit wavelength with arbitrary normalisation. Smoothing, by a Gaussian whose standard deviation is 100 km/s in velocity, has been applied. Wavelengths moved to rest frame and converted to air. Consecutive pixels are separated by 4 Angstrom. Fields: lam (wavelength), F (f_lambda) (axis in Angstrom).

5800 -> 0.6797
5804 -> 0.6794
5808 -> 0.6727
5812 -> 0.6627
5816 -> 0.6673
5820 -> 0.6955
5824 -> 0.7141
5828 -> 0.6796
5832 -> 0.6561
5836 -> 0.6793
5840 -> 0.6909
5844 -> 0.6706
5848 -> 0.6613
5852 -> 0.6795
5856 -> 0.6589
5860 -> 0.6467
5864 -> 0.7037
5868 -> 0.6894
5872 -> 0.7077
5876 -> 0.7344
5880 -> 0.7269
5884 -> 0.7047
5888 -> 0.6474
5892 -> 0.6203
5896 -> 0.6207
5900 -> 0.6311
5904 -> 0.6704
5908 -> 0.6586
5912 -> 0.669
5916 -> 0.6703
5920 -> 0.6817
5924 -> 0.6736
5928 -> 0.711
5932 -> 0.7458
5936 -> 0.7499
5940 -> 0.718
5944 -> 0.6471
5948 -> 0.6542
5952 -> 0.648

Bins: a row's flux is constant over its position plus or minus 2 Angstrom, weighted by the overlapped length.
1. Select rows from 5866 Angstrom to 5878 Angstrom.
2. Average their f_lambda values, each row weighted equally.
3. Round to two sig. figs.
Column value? 0.71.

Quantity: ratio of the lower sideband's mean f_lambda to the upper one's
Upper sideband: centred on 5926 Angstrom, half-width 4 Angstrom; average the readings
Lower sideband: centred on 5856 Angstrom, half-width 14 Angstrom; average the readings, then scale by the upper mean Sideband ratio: 0.97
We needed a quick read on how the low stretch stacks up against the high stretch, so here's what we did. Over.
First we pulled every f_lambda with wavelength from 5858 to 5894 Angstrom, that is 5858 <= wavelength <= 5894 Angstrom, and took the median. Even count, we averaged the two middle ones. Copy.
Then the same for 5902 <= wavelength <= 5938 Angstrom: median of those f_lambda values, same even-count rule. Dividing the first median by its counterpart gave 1.04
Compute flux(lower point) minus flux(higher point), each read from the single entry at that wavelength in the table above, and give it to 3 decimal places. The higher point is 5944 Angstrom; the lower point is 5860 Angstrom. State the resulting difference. 0.000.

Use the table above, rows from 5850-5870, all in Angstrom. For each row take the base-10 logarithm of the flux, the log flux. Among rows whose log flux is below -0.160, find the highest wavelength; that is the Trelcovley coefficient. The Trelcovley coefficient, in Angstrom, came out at 5868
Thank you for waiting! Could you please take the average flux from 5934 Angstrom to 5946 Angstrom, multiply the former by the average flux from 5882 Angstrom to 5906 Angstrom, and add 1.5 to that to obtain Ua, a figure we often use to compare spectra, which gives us 1.96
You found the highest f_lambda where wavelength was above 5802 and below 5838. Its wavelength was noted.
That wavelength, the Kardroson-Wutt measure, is 5824 Angstrom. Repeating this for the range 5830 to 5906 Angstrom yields 5876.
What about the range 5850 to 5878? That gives 5876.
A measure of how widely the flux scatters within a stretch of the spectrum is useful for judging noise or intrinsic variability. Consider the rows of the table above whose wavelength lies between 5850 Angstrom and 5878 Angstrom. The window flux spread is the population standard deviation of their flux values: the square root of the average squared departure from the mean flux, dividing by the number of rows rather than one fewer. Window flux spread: 0.028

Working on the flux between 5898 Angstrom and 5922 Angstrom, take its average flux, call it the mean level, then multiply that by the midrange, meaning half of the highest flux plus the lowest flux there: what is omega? 0.44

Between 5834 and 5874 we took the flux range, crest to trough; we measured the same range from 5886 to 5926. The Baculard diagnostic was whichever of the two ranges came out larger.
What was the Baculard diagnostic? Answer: 0.061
